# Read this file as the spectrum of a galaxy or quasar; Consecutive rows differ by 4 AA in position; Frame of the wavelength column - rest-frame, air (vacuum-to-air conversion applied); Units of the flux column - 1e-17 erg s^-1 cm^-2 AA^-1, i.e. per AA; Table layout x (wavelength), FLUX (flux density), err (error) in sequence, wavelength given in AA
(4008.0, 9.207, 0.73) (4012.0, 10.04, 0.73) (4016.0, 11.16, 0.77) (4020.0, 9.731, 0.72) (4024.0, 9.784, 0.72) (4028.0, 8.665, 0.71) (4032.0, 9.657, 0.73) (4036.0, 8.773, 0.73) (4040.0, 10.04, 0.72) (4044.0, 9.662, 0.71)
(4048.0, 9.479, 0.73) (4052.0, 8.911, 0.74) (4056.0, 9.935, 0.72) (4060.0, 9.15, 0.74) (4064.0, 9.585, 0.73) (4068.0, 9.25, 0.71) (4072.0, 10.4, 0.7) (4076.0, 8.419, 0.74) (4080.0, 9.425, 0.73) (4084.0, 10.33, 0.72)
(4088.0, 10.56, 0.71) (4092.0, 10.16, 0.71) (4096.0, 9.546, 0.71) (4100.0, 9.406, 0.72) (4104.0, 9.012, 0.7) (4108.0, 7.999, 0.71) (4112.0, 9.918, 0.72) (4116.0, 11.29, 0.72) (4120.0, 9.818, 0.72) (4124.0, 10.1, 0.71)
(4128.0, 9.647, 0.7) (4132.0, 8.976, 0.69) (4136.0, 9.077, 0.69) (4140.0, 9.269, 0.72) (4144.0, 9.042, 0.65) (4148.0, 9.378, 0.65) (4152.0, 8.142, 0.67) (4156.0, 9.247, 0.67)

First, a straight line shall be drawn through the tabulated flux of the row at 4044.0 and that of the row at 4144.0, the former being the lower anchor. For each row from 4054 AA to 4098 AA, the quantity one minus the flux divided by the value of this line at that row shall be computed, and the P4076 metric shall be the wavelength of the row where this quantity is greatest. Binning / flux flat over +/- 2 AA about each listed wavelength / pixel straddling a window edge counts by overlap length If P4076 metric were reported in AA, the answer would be 4076.0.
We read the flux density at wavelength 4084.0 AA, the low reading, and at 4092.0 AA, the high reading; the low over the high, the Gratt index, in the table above 1.02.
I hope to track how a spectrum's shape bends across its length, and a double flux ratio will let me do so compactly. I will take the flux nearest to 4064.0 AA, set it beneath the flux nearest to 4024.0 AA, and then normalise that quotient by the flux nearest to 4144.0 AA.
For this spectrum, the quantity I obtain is 0.113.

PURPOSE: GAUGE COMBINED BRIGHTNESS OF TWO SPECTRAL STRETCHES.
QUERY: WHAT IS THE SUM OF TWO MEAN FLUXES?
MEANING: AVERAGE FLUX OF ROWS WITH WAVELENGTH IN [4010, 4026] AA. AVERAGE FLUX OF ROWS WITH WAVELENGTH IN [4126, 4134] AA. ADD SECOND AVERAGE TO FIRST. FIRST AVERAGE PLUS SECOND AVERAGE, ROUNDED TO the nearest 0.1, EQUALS 19.5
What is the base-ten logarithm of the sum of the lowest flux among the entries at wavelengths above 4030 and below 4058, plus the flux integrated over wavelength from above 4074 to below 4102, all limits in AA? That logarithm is 2.45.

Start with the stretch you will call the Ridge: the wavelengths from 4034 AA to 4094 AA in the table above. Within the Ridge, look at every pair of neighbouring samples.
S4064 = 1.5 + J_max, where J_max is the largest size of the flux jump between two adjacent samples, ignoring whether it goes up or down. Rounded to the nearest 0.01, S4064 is 3.48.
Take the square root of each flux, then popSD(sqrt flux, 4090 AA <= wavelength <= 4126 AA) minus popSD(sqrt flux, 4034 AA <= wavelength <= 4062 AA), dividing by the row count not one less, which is 0.062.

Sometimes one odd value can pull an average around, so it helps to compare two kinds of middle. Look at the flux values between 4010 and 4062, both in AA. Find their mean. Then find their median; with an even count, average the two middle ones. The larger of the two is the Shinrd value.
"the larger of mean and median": 9.7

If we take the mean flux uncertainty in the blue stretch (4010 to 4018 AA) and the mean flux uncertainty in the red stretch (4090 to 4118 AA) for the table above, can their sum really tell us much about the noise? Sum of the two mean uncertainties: 1.46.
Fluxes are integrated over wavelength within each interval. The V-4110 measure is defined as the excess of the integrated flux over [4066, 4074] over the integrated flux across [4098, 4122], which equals -151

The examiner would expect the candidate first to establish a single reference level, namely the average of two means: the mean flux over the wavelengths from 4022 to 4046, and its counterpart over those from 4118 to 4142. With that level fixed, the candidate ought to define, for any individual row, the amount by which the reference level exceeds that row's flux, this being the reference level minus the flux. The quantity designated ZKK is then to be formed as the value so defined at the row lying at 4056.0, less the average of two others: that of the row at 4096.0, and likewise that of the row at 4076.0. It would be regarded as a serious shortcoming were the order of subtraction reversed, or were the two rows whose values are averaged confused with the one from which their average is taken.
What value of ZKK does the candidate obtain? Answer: -0.95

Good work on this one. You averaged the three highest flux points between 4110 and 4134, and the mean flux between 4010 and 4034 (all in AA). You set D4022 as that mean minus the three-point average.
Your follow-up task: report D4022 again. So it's -0.60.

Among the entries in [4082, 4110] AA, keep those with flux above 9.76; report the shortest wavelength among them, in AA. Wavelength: 4084.0 AA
